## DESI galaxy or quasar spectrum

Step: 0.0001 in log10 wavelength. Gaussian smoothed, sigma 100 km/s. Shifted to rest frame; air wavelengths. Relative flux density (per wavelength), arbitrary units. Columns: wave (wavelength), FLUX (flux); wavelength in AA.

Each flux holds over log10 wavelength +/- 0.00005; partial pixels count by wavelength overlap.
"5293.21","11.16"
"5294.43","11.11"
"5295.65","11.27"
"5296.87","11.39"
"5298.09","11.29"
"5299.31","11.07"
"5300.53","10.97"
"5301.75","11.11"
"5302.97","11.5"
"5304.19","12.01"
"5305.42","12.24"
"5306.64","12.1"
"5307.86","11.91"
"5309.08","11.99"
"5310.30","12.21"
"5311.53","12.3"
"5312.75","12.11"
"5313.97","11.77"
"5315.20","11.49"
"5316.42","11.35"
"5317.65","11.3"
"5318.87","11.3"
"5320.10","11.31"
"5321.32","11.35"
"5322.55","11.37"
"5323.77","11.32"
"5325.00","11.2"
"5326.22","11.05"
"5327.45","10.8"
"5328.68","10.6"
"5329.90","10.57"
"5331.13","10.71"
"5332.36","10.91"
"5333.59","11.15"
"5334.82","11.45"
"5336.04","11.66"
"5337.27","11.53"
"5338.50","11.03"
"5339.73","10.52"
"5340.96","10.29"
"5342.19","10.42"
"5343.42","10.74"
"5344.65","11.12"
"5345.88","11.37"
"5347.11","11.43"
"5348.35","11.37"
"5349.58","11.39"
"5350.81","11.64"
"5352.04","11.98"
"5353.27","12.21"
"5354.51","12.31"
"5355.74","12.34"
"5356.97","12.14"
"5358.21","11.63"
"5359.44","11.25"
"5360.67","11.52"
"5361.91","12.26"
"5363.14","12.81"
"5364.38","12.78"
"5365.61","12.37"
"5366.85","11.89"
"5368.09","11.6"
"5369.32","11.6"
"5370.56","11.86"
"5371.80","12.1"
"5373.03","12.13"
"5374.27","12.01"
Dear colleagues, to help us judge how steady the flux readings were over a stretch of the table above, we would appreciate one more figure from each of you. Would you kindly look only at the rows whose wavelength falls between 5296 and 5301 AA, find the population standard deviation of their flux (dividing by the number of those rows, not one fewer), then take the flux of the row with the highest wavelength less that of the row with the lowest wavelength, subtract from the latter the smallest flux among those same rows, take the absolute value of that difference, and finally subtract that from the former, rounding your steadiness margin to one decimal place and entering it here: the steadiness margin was -11.2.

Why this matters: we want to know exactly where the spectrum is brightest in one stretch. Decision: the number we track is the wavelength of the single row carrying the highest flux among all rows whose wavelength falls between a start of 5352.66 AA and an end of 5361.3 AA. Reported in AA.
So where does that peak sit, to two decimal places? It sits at 5355.74 AA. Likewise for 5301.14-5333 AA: 5311.53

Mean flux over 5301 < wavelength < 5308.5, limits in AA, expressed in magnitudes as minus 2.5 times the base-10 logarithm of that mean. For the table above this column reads -2.68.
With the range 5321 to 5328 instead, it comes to -2.62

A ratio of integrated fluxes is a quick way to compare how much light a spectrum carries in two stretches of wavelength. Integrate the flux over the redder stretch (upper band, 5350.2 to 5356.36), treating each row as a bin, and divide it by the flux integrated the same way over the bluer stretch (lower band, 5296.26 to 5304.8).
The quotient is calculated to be 0.8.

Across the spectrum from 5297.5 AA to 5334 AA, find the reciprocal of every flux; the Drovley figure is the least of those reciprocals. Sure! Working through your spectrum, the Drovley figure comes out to 0.0813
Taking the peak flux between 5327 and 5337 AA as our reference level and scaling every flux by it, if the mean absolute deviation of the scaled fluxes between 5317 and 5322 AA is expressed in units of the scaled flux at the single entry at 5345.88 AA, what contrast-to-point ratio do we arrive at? 0.002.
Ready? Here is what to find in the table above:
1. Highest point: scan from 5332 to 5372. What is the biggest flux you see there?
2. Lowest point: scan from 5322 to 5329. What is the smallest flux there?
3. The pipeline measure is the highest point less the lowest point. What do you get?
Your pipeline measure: 2.2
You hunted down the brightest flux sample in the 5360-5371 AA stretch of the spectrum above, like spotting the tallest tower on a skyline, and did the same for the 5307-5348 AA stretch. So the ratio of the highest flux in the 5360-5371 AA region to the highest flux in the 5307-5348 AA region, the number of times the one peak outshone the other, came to 1.04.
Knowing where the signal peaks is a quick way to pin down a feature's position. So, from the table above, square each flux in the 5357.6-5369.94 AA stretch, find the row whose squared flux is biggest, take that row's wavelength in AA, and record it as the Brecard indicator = 5363.14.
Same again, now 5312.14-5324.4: 5312.75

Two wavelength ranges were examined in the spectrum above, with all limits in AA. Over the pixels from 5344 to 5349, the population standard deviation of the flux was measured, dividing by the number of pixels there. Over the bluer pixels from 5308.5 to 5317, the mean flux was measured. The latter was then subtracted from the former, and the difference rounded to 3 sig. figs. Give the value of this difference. -11.8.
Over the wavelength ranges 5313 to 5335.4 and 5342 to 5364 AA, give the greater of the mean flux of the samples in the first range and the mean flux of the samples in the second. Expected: 11.7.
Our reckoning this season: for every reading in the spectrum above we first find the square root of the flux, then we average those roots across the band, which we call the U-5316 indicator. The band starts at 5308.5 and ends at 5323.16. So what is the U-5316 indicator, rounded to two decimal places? 3.41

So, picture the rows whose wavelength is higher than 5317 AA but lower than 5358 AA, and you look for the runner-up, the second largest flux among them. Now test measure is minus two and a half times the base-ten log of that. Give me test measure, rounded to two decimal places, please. -2.73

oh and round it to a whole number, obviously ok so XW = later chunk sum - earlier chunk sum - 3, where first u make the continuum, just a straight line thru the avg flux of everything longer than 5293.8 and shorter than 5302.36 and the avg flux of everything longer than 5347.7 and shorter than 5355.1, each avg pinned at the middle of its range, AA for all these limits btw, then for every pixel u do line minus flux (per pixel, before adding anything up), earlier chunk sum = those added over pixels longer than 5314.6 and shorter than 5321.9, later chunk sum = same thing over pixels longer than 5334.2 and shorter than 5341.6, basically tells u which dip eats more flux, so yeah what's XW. 0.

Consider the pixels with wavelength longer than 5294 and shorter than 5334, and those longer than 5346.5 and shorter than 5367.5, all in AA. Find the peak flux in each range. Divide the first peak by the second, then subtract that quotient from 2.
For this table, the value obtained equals 1.04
